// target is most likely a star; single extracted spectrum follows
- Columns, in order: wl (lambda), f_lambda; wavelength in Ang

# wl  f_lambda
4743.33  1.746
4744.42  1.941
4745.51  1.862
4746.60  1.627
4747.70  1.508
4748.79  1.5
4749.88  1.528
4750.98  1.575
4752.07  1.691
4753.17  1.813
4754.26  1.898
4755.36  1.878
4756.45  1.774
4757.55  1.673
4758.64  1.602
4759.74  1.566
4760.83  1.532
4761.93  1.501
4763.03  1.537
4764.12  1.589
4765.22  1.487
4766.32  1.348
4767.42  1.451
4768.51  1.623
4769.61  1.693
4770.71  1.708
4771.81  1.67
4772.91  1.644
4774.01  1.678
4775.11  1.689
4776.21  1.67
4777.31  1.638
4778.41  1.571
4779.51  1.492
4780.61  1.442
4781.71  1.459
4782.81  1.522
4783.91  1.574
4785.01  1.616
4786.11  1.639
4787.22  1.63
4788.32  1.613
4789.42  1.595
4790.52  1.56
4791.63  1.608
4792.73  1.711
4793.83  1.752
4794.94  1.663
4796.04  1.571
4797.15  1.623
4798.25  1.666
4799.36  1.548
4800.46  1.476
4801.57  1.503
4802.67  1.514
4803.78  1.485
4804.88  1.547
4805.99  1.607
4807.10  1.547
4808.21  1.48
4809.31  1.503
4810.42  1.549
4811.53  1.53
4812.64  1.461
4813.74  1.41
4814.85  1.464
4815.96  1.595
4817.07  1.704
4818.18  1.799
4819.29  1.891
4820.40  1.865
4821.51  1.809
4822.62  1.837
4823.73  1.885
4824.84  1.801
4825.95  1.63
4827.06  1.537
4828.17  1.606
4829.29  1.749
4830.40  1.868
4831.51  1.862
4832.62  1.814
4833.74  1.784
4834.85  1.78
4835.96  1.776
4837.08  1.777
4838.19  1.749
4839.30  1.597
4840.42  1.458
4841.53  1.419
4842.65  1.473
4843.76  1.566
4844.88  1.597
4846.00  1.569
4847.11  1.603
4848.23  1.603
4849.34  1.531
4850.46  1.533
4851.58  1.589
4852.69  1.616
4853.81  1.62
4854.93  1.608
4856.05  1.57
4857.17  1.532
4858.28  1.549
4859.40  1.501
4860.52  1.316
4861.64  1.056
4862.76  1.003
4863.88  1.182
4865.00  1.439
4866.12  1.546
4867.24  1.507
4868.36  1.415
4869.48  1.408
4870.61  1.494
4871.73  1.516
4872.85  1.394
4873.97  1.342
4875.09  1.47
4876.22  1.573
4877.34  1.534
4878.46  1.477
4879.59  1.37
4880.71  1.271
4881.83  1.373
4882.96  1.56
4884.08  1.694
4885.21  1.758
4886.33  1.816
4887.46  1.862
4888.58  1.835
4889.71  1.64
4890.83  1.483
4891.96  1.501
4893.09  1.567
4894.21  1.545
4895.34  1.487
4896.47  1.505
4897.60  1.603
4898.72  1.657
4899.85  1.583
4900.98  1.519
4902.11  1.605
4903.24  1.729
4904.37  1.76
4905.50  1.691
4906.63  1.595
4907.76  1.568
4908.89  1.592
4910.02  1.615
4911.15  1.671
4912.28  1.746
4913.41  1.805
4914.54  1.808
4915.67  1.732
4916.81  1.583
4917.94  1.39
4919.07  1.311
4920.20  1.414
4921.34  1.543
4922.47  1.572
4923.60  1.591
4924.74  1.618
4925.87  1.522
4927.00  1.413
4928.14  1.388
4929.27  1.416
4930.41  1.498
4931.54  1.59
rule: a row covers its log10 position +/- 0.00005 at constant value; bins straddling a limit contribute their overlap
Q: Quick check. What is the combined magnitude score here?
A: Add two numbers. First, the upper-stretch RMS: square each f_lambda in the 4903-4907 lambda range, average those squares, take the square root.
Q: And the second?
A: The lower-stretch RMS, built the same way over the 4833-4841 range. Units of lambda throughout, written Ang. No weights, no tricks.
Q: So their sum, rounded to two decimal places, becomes 3.40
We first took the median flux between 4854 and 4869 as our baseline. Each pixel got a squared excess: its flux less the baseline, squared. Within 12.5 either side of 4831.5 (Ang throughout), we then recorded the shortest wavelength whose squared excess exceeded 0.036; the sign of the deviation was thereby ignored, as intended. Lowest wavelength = 4819.29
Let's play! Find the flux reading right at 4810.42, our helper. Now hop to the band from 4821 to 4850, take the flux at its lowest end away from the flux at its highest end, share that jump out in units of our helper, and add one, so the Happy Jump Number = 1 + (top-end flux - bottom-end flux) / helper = 0.82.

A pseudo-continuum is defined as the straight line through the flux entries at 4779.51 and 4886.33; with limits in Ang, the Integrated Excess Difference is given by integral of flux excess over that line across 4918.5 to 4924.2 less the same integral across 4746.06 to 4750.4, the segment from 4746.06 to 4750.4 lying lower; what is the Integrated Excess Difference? -3.1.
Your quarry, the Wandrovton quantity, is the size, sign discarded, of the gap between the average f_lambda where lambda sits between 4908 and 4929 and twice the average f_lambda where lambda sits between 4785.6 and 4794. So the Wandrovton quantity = 1.70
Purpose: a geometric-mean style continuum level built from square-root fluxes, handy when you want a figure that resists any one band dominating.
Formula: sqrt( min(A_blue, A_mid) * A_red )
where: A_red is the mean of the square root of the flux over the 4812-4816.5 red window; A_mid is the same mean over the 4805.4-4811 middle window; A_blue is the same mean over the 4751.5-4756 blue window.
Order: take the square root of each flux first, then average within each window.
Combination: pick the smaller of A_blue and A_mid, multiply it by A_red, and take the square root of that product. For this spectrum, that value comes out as 1.23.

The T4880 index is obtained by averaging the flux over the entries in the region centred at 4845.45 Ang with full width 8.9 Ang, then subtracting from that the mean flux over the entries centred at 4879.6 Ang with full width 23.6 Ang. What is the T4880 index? 0.01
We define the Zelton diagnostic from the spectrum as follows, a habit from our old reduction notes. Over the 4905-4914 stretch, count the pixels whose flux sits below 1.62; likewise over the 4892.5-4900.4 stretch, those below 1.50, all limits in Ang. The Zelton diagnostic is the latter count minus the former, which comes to -3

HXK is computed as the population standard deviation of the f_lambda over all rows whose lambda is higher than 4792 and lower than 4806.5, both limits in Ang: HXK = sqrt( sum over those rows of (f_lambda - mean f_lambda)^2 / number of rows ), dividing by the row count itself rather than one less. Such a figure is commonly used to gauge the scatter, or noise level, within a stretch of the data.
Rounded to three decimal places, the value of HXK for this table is 0.085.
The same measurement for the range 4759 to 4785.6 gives 0.094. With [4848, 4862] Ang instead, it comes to 0.151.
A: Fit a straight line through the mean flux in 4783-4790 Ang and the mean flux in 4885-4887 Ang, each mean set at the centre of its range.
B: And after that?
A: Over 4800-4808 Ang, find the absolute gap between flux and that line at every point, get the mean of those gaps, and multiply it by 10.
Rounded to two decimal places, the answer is 1.16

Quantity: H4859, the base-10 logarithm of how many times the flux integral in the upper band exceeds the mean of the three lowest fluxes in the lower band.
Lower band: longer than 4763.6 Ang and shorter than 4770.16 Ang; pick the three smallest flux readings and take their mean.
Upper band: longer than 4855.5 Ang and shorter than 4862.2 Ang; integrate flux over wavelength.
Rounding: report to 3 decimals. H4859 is 0.824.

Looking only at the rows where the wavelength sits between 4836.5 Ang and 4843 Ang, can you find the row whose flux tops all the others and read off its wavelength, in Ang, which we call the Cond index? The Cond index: 4837.08 Ang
